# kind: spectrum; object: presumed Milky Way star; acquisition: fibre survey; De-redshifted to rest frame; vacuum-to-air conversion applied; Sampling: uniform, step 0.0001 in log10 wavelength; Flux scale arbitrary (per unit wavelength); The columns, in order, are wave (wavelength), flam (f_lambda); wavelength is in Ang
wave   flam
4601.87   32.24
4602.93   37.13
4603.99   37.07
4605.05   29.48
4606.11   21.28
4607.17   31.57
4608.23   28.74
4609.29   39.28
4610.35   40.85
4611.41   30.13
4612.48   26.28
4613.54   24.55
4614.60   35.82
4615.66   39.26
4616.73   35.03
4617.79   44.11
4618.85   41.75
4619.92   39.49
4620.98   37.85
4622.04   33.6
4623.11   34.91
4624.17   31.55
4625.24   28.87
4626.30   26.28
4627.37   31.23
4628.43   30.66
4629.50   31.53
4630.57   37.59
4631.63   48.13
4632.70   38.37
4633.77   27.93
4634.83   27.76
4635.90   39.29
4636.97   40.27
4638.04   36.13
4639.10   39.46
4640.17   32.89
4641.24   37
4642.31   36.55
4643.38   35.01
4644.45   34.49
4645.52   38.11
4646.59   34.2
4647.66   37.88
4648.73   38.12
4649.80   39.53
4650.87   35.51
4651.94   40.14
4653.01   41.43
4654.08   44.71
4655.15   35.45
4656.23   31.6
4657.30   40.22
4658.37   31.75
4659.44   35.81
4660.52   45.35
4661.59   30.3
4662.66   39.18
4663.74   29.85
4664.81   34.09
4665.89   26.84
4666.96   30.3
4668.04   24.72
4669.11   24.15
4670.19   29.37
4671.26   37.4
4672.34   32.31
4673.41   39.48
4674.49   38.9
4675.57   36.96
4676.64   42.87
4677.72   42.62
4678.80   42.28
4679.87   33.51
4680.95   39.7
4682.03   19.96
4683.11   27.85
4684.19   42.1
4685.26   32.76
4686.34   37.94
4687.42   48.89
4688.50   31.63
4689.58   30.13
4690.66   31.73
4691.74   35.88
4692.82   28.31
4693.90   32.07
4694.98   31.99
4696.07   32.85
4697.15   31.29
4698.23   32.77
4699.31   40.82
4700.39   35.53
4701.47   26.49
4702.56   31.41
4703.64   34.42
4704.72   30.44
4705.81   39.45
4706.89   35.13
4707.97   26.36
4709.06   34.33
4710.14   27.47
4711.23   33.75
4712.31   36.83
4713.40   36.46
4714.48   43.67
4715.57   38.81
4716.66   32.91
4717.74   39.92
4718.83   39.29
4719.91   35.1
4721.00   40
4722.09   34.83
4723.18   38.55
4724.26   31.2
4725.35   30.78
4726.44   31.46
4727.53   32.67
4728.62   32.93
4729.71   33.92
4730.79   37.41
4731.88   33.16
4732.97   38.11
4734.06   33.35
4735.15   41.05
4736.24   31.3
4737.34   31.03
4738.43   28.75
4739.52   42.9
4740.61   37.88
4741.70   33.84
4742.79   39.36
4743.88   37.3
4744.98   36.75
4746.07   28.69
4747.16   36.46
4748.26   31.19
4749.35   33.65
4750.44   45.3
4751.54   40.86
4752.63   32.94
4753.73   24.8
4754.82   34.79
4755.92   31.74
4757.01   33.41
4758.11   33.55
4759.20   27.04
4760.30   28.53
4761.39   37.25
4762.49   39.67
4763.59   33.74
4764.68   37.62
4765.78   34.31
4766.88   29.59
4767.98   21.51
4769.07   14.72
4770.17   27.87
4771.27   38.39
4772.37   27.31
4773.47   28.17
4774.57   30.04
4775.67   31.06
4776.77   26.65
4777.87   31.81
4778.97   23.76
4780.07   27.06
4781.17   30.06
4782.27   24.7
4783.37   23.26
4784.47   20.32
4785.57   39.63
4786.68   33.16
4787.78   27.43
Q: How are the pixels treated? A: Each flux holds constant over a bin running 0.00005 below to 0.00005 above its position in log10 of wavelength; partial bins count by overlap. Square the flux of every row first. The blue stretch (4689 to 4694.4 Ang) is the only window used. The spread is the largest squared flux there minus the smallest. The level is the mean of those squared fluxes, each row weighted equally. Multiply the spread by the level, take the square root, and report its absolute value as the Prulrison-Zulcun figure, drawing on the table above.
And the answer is 699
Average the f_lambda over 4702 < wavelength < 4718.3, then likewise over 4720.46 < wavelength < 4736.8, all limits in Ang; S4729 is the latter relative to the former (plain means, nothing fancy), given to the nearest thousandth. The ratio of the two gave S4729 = 0.999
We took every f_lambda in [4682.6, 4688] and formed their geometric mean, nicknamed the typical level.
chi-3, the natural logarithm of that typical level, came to 3.62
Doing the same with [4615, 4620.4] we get 3.68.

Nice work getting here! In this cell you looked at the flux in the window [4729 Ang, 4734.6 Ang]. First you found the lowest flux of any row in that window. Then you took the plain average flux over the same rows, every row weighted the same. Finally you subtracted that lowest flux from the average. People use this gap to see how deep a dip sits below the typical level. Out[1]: 2.0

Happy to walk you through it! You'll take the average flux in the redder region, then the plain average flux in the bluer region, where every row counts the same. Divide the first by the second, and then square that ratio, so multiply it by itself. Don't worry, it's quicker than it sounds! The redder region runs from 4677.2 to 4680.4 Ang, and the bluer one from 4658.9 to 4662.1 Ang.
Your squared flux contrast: 1.13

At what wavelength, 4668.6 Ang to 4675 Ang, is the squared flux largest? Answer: 4673.41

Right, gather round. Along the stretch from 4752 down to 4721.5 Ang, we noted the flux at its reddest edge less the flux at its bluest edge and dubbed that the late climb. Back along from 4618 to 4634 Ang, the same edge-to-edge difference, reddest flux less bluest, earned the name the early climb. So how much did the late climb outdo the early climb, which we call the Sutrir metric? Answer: 20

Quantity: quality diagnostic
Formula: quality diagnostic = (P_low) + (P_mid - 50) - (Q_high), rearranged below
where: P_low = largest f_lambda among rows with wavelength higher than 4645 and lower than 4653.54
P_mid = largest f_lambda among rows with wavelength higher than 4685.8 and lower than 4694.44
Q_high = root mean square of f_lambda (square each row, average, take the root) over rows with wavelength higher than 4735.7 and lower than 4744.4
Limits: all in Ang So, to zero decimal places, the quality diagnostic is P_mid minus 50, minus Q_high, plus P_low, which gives 5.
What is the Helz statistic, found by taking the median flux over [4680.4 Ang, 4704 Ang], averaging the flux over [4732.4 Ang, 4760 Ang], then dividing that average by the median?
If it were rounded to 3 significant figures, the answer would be 1.07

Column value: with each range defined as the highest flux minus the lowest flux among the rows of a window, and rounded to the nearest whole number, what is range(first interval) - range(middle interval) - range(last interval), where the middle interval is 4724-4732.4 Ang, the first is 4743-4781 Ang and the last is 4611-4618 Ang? 4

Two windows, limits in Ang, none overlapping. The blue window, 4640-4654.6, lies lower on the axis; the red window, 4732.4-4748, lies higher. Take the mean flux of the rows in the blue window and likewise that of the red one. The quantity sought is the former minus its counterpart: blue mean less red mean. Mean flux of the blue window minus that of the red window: 2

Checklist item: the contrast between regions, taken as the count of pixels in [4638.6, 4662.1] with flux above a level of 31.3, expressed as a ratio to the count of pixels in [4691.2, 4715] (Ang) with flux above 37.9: 7.0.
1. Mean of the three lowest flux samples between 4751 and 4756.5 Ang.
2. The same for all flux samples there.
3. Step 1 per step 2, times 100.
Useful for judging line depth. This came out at 90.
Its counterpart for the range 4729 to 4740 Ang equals 87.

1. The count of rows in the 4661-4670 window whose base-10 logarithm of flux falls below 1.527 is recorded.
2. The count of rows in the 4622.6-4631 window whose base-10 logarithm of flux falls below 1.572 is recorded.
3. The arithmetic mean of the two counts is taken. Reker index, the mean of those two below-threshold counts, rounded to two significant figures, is 6.5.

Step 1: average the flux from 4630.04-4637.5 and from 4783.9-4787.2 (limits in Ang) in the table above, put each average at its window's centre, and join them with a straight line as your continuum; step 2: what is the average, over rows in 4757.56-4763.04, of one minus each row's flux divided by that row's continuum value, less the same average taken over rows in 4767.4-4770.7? -0.36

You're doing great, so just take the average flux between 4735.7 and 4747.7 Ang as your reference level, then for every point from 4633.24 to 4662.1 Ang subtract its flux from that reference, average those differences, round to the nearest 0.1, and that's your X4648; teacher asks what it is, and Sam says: -1.6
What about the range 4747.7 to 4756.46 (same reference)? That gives 0.5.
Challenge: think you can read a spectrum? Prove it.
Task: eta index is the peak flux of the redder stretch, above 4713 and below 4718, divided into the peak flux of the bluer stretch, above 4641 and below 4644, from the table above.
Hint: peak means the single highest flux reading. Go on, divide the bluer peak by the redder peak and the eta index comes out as 0.85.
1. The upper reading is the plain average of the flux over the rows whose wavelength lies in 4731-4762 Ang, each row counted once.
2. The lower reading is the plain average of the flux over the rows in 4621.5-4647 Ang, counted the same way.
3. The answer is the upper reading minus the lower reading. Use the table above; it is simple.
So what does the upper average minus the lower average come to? -0.2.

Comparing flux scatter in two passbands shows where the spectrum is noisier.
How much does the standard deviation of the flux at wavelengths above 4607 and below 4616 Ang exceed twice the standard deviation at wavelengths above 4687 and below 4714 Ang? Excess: -4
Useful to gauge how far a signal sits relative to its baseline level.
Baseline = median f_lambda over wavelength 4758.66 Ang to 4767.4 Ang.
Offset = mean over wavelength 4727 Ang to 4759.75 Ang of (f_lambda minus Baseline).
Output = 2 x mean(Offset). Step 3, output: 1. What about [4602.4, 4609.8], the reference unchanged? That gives -4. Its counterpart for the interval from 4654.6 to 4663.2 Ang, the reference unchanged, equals 4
